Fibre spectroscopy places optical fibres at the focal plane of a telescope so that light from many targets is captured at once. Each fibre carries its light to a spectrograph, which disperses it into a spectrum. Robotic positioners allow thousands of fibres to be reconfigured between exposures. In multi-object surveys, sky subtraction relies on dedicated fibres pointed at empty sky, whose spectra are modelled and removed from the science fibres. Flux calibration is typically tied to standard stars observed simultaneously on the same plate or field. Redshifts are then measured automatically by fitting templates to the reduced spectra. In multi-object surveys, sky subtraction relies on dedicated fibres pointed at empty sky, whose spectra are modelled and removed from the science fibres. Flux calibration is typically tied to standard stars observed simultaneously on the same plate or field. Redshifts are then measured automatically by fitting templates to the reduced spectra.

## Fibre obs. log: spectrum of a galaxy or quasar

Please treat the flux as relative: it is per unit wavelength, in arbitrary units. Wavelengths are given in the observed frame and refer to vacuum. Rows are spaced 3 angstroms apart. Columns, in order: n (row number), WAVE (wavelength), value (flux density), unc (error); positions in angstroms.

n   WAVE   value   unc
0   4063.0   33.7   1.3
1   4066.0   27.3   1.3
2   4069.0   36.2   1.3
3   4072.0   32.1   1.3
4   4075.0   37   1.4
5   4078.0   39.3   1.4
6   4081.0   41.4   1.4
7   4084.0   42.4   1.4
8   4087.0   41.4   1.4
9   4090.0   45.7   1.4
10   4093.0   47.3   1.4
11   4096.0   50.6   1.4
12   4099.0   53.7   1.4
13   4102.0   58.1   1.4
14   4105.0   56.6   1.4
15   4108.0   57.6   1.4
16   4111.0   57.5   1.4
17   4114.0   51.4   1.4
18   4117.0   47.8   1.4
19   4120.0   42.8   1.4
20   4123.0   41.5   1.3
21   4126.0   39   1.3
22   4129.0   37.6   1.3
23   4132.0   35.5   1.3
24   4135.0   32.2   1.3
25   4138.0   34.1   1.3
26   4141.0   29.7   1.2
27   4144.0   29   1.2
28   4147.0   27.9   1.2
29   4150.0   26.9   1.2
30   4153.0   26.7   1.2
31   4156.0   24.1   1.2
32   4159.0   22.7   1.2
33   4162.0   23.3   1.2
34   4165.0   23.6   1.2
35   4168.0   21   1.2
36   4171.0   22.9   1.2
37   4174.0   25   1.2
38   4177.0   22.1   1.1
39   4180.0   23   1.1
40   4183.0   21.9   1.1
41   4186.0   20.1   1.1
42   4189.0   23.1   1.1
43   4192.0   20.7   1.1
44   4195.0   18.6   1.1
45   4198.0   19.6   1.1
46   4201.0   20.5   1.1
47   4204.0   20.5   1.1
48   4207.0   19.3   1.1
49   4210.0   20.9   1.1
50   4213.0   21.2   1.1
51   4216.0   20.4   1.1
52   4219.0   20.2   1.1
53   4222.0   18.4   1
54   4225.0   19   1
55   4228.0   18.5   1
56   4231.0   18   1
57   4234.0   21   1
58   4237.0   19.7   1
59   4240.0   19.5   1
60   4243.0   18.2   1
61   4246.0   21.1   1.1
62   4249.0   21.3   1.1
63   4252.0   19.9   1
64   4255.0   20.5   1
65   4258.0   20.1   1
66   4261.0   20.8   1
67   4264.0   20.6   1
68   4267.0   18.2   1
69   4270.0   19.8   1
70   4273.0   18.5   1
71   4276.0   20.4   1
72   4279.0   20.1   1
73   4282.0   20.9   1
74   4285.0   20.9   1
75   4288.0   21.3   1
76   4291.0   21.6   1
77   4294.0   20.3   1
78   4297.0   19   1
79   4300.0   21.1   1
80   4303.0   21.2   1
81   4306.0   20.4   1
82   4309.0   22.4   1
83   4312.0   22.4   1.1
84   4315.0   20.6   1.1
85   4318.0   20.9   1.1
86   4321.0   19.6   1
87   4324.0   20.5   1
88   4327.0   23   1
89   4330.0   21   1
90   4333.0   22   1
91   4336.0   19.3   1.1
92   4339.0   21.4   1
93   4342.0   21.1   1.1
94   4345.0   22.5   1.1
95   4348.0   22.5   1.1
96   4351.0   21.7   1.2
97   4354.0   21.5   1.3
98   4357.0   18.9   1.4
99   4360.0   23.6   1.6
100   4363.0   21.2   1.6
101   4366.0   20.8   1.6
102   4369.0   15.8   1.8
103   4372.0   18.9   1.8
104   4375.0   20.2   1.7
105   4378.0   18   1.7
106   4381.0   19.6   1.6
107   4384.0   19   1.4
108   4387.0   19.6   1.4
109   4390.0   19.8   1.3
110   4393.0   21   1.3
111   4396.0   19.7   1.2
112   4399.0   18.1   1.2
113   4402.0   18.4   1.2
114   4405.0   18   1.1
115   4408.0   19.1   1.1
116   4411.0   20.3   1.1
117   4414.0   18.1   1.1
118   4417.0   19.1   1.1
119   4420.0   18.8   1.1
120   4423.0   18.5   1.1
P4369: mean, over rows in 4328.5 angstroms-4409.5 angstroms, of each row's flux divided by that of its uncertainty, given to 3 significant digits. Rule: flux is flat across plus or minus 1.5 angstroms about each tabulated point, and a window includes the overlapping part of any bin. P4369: 15.7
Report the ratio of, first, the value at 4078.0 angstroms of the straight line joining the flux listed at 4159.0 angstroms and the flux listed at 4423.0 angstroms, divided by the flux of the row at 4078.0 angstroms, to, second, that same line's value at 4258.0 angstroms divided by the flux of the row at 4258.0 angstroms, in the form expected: 0.58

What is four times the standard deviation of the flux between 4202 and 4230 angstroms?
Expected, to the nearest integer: 4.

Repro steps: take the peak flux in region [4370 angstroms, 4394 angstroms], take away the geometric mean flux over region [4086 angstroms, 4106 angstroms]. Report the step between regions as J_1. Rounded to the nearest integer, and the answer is -29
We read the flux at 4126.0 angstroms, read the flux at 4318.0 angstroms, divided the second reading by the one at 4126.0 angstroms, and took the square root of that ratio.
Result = 0.73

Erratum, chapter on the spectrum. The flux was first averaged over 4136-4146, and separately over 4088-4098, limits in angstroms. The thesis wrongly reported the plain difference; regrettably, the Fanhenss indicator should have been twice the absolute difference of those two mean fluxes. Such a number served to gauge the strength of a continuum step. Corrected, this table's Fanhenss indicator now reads 34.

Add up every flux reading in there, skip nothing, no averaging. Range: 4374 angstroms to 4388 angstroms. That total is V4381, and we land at 96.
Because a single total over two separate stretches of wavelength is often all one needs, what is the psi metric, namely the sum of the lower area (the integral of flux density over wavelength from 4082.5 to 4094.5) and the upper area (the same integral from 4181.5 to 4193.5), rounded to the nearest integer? 788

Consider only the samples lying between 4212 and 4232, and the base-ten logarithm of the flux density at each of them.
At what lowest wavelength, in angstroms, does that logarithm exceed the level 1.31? 4213.0 angstroms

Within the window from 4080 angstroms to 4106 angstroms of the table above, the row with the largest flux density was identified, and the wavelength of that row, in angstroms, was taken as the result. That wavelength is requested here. 4102.0 angstroms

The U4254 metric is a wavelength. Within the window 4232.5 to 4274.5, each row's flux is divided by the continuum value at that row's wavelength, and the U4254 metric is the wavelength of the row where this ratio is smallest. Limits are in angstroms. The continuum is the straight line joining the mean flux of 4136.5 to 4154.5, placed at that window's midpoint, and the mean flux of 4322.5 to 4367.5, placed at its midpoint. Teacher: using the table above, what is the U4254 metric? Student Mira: 4243.0 angstroms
